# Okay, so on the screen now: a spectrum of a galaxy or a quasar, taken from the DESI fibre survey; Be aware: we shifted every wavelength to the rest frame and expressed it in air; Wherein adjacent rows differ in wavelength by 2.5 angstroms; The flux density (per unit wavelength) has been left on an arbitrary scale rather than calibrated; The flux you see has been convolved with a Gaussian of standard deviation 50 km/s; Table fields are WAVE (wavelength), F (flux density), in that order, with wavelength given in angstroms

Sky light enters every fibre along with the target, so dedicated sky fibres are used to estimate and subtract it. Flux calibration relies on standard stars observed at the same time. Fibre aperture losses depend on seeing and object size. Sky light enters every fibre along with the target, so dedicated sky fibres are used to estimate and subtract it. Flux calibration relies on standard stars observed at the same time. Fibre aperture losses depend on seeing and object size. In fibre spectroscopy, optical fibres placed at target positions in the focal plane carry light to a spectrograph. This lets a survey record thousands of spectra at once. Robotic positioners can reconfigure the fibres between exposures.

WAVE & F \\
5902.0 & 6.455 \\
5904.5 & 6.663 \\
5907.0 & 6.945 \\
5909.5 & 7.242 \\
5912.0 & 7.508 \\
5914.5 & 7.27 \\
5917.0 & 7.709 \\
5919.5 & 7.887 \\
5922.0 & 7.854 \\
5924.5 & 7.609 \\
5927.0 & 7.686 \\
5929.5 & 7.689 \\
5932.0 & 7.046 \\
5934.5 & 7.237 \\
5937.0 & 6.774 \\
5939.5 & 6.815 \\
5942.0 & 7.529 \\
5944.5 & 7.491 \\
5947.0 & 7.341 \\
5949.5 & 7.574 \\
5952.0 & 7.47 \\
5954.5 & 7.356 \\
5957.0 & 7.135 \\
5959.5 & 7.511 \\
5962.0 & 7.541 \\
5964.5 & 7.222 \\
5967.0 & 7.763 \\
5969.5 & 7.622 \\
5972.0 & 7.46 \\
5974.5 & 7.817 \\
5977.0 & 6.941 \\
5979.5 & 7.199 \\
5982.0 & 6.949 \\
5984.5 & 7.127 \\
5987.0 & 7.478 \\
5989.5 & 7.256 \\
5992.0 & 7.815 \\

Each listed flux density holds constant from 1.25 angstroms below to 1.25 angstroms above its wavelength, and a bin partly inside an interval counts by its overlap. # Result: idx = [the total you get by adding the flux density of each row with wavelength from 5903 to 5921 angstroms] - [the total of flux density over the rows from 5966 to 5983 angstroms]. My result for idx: -0.5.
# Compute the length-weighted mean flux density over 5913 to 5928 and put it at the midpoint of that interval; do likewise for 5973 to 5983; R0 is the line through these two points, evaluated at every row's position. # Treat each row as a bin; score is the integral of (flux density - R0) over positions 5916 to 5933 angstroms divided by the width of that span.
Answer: 0.011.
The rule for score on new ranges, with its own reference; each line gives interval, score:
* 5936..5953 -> -0.198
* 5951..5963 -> 0.003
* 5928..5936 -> -0.263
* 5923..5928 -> 0.027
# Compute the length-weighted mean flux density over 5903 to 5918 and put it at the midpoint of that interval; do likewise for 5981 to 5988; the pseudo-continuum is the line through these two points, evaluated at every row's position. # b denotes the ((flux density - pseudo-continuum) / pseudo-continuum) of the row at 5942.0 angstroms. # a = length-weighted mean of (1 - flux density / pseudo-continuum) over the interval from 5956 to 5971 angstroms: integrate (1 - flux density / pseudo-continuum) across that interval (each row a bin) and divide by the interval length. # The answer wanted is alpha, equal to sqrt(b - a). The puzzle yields 0.29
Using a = -0.04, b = 0.05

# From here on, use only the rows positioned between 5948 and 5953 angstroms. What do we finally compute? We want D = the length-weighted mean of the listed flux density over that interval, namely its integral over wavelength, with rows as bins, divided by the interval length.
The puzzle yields 7.52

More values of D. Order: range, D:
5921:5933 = 7.58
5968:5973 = 7.56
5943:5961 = 7.41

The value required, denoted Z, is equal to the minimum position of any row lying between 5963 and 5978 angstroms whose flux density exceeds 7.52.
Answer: 5967.0 angstroms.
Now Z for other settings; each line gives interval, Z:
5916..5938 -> 5917.0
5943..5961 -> 5949.5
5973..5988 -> 5974.5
